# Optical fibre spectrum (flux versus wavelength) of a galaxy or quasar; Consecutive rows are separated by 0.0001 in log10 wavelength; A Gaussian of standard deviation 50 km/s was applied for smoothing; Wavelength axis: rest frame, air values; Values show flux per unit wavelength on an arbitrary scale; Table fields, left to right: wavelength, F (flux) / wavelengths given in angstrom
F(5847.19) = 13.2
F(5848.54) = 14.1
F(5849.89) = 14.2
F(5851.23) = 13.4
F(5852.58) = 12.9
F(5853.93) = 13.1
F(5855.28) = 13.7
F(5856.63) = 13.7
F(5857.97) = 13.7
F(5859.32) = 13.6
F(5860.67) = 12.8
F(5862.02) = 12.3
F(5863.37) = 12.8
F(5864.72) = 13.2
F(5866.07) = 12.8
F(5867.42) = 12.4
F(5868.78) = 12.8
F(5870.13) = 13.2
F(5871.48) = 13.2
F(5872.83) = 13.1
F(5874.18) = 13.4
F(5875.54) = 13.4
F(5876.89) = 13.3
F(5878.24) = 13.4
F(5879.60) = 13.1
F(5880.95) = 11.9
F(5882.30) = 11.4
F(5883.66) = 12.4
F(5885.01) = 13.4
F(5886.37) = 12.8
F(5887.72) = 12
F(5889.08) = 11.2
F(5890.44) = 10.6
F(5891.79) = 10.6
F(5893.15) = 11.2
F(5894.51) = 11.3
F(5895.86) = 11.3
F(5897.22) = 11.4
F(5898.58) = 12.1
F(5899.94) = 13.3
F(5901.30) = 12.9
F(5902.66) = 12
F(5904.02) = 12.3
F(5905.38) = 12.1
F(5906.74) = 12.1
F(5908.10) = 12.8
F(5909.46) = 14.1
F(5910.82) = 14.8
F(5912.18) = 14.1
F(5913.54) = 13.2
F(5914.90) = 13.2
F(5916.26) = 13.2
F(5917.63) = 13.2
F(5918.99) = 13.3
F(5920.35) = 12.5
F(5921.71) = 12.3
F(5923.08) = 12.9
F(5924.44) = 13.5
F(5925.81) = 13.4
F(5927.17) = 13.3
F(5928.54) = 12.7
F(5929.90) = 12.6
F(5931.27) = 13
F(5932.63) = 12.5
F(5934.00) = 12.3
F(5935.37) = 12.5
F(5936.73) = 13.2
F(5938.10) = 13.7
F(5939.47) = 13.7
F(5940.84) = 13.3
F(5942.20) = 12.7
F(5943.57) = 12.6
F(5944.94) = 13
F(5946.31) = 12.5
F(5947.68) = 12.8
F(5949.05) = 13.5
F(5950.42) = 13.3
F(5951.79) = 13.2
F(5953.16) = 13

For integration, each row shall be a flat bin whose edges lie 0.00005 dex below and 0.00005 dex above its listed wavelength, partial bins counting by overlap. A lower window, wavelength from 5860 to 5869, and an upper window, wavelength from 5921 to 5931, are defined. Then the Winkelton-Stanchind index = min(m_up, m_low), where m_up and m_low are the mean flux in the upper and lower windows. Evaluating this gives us 12.7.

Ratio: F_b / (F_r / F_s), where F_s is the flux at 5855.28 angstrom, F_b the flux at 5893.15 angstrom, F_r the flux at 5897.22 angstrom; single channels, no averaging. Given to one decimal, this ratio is 13.5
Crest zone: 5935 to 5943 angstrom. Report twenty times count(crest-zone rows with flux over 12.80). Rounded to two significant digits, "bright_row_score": 80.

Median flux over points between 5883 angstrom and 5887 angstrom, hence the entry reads 12.8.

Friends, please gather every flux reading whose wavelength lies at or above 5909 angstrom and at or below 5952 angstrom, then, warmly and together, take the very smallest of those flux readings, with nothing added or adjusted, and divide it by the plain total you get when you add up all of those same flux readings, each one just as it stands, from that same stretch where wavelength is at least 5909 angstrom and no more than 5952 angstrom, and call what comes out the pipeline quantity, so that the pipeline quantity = 0.029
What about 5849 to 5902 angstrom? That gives 0.021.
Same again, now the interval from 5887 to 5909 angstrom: 0.056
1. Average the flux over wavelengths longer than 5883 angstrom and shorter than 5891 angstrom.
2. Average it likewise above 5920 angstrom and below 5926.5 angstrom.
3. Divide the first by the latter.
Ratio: 0.93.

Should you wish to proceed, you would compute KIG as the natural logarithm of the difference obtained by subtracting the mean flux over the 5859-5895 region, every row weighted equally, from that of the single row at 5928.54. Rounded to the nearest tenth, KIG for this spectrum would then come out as -1.6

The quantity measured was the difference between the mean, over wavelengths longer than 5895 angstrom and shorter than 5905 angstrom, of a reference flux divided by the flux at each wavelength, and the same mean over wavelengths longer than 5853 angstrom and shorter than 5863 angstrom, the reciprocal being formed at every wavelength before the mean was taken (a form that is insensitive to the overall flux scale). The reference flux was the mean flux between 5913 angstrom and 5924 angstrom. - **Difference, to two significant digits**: 0.089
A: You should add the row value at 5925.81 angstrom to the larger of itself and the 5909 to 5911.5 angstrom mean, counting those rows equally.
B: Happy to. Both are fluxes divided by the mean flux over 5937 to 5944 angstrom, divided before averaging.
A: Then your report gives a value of 2.11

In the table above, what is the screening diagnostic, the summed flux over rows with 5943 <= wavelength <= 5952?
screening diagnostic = 91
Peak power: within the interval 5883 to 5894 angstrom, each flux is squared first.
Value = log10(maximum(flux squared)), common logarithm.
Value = 2.25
